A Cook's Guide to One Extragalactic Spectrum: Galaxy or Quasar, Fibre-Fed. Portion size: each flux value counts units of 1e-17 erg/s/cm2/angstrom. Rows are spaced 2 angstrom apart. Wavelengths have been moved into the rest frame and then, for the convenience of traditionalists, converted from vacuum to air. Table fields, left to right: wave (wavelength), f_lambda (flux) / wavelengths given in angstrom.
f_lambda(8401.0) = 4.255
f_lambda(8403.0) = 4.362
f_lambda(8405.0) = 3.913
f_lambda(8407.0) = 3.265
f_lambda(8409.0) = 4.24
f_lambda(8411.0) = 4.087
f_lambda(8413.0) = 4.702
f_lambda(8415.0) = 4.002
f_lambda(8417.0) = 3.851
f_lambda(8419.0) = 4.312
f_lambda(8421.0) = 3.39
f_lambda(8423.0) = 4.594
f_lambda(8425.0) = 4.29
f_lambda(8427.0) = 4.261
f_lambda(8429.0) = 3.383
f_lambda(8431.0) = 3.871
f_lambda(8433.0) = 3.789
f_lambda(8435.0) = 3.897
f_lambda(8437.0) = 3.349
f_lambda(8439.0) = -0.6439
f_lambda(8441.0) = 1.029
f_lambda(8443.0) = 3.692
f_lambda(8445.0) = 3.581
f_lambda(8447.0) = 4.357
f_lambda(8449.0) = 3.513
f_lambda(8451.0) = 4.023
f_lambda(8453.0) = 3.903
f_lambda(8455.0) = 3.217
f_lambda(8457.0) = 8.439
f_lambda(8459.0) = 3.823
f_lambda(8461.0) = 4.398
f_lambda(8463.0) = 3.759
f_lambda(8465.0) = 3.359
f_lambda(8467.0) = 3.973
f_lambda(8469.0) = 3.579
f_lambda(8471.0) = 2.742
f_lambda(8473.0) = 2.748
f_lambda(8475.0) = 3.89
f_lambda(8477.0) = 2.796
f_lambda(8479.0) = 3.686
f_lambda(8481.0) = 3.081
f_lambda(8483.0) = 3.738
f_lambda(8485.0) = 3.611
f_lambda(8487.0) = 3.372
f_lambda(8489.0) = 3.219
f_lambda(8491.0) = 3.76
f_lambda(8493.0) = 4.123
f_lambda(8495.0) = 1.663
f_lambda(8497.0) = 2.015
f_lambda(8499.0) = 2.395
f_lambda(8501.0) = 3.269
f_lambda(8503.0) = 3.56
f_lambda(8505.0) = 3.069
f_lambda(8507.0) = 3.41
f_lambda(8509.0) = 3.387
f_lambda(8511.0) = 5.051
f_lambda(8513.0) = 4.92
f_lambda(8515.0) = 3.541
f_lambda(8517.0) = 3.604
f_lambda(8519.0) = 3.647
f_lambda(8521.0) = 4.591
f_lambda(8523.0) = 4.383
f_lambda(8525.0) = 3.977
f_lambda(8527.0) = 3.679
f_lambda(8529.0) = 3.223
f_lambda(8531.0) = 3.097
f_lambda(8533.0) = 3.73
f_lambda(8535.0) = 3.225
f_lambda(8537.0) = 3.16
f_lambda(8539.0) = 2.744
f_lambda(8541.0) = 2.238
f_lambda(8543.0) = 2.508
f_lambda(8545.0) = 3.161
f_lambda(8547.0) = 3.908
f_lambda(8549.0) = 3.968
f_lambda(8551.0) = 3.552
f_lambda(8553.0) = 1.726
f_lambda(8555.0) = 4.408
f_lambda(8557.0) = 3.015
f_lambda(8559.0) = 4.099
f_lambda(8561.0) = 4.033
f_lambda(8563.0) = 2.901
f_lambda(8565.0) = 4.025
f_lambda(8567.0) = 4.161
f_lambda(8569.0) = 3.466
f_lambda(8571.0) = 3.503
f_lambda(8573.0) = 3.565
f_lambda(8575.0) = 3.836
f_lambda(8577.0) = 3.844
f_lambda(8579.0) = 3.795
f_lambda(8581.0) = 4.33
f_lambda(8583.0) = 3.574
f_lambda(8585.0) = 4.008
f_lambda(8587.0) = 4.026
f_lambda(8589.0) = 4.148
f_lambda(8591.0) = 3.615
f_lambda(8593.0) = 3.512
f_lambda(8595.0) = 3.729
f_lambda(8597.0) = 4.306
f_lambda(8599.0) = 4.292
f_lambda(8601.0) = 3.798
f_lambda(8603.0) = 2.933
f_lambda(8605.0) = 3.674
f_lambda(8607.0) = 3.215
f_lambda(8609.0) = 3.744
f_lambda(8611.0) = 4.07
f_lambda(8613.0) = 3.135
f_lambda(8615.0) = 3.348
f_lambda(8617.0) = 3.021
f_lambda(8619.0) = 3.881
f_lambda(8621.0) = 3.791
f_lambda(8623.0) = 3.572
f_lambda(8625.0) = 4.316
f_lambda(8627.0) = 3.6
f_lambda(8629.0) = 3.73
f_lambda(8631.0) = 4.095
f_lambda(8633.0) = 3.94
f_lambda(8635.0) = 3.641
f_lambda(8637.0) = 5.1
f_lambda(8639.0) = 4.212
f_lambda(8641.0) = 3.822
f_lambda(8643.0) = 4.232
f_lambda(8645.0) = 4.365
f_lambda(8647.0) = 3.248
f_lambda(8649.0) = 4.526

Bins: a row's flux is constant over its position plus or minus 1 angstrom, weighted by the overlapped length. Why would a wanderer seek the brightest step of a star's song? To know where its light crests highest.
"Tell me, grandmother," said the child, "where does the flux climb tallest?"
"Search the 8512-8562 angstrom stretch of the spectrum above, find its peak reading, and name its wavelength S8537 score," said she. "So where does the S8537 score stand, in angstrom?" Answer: 8513.0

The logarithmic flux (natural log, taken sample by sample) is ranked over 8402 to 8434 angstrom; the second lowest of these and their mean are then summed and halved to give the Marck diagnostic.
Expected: 1.30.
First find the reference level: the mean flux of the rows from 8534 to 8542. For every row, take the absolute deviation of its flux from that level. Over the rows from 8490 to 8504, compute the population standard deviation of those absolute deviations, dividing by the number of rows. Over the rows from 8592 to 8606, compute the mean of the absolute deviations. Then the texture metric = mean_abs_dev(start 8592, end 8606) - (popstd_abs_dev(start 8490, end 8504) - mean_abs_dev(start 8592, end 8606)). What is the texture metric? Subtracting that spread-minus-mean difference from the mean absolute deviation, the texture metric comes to 1.5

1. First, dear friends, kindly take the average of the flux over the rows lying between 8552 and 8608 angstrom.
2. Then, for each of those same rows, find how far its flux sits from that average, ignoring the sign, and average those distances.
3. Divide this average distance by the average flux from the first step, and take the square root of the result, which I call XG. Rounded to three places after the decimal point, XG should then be 0.331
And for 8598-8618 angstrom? 0.334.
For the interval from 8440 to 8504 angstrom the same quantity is 0.437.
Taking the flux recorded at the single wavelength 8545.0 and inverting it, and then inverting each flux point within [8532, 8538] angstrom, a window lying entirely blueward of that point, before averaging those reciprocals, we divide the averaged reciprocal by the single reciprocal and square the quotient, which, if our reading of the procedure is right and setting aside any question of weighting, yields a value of 0.9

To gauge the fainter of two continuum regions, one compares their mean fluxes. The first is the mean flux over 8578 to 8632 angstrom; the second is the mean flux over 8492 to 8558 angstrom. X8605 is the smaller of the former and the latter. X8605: 3.39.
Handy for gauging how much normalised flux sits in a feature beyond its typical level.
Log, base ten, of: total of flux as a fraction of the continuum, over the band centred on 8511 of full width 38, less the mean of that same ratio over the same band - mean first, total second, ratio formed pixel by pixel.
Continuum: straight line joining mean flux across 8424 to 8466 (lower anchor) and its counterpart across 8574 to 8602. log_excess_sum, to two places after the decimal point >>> 1.23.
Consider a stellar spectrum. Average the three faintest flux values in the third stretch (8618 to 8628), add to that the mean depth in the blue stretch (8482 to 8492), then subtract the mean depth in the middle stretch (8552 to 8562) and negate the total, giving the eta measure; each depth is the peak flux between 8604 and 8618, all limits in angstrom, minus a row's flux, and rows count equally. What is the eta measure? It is -3.6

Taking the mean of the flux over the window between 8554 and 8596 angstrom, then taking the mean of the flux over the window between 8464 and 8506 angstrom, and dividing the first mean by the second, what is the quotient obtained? 1.18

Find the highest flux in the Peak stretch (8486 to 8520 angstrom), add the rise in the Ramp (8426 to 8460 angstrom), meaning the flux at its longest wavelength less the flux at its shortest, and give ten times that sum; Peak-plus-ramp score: 46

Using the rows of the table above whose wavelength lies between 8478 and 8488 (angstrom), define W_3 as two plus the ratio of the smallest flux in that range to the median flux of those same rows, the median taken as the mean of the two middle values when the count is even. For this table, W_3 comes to 2.853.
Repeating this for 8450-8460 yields 2.824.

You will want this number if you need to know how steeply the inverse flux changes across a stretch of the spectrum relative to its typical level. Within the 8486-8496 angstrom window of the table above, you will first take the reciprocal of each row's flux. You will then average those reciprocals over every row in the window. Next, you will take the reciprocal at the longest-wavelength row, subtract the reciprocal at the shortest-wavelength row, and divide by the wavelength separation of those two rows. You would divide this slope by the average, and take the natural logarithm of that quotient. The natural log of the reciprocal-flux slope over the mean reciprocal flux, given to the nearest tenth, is -2.2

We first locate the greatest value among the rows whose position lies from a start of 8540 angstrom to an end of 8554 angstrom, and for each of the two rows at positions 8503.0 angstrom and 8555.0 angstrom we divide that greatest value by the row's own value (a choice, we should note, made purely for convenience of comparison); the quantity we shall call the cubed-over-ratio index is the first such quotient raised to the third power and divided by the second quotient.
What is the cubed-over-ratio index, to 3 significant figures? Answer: 1.54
